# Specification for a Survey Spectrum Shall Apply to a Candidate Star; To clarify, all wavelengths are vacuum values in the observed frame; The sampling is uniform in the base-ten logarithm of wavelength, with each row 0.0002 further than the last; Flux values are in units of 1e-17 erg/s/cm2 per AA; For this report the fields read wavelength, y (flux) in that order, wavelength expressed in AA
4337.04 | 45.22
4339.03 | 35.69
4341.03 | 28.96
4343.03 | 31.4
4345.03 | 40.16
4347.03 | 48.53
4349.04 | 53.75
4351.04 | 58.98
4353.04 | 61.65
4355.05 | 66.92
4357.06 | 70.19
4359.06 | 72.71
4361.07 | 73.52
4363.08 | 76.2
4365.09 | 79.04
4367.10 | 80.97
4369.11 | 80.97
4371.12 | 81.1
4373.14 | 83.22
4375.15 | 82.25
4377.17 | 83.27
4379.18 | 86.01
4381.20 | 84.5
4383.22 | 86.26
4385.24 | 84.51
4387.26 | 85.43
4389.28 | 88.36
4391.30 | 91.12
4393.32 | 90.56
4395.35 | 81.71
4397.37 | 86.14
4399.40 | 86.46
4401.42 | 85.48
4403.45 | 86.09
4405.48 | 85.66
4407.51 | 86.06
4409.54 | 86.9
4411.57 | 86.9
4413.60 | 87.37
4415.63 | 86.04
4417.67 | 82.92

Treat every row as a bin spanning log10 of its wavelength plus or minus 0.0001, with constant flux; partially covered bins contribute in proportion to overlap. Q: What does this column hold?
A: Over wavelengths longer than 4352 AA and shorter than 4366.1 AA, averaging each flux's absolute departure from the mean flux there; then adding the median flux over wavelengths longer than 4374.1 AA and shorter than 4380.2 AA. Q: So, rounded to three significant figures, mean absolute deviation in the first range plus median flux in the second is 87.7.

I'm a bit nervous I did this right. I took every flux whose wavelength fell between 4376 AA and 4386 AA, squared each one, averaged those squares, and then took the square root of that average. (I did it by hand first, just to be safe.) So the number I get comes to 85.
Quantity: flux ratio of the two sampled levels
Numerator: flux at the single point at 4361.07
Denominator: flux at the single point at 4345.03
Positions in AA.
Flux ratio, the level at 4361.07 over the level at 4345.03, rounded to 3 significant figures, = 1.83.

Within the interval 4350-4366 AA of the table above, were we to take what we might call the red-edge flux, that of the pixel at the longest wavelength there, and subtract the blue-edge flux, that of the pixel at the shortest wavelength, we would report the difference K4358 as 20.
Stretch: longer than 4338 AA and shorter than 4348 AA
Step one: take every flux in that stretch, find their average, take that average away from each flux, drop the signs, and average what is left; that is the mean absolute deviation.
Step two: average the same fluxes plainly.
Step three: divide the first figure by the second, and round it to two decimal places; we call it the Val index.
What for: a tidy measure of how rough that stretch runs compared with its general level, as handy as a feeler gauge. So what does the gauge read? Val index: 0.16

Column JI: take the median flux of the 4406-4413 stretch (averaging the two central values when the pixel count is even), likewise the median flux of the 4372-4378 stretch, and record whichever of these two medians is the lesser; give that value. 83.2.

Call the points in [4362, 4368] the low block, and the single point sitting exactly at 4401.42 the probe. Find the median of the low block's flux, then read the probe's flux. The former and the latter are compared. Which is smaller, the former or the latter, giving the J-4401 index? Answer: 79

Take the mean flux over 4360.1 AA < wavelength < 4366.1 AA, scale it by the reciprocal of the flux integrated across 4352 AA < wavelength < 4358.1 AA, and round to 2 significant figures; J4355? 0.19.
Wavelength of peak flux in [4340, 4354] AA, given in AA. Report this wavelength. 4353.04 AA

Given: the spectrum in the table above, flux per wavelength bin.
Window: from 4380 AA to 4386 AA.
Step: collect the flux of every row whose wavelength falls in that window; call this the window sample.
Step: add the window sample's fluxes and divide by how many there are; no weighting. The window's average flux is 85.1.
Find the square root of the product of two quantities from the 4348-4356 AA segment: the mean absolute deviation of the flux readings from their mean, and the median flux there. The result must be 15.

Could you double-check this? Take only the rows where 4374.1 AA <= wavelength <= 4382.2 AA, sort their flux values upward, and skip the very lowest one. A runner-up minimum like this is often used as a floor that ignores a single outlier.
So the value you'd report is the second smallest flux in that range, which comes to 83.27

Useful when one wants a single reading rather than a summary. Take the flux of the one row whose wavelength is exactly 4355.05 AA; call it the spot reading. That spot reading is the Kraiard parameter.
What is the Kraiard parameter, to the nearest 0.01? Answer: 66.92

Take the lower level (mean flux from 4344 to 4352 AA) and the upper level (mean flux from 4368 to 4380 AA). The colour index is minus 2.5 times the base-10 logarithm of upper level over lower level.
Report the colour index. -0.54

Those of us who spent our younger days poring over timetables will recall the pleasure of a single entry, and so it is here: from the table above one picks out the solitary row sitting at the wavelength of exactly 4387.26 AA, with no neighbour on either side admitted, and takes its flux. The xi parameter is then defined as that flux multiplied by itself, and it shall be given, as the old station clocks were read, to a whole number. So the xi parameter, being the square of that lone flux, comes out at 7298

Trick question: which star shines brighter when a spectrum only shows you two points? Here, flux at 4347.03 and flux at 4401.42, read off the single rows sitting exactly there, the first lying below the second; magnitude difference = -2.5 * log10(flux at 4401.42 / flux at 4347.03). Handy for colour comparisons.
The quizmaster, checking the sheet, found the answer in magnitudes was -0.615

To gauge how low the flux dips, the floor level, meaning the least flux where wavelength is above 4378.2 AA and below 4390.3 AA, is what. 84.5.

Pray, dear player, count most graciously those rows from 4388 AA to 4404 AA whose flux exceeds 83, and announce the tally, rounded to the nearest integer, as 7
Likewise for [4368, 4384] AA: 5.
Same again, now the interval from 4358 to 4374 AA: 1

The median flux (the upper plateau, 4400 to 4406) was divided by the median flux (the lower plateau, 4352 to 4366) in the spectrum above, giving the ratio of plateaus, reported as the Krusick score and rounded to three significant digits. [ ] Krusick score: 1.18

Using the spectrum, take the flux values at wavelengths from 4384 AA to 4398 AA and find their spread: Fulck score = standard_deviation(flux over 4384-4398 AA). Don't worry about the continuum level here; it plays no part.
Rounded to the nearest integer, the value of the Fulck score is 3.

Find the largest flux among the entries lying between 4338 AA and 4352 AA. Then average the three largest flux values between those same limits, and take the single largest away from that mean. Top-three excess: -5.2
